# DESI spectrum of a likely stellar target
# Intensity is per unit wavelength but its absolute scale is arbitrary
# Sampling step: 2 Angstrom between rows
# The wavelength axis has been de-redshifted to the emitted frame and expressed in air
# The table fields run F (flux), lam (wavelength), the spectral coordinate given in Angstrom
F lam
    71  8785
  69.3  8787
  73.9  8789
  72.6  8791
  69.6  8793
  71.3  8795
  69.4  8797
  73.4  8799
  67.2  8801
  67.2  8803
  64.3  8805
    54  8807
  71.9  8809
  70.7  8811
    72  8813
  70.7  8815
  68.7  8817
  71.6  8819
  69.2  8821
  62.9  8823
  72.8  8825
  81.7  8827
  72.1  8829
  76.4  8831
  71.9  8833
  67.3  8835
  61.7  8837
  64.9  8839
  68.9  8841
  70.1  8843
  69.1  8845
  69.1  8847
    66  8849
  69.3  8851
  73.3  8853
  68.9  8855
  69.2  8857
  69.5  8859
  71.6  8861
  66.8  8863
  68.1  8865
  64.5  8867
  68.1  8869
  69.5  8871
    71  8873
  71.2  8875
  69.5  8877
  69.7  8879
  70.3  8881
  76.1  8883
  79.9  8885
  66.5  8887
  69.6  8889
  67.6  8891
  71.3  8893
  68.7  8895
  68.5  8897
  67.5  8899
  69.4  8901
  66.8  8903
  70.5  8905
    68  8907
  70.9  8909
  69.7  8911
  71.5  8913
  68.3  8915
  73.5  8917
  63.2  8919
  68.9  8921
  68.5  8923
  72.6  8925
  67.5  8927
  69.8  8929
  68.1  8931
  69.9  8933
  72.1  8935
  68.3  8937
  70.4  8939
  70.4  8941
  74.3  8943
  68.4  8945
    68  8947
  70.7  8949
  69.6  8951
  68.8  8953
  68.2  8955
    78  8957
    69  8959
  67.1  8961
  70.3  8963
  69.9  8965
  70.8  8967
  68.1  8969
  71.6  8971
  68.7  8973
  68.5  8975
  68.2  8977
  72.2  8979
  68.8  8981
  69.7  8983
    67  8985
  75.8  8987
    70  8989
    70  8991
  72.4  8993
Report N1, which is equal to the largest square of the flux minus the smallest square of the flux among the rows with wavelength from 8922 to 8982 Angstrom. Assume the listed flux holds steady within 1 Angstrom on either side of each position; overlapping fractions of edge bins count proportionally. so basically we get 1582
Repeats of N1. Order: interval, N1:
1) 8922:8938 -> 715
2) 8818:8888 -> 2868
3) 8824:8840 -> 2868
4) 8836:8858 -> 1566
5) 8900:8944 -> 1526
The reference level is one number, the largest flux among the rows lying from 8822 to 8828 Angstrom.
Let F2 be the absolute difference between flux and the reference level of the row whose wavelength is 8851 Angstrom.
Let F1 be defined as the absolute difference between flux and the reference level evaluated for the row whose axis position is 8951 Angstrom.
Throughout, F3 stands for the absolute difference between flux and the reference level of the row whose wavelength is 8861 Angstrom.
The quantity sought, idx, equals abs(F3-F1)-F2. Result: -10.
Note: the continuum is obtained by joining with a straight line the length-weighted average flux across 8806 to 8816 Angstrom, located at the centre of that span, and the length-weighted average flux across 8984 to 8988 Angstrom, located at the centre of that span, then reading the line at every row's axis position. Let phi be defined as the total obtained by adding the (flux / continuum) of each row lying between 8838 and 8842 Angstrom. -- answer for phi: 2.0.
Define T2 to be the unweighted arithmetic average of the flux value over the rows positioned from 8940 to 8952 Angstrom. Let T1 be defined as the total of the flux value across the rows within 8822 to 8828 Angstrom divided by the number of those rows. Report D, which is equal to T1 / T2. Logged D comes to 1.03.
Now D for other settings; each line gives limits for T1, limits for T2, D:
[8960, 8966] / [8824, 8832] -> 0.91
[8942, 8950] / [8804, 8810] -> 1.11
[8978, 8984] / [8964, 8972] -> 1.00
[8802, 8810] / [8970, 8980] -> 0.92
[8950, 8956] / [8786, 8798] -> 0.97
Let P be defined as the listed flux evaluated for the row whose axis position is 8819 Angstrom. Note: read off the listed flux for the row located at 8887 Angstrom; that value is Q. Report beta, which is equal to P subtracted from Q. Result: -5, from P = 71.6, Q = 66.5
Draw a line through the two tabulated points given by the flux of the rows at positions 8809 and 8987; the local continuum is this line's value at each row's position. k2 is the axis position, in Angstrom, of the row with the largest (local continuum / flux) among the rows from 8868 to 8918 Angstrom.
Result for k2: 8903 Angstrom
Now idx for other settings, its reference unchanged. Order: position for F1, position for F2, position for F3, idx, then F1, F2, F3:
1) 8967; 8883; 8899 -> -2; 10.9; 6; 14.2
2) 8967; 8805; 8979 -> -16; 10.9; 17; 9.5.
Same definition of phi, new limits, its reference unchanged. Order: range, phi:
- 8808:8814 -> 3.2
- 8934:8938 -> 2.0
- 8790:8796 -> 3.2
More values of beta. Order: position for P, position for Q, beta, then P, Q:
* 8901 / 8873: 2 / 69.4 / 71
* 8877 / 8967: 1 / 69.5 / 70.8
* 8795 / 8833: 1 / 71.3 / 71.9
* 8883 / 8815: -5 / 76.1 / 70.7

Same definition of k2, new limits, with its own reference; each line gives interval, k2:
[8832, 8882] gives 8837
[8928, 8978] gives 8961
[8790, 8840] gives 8807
